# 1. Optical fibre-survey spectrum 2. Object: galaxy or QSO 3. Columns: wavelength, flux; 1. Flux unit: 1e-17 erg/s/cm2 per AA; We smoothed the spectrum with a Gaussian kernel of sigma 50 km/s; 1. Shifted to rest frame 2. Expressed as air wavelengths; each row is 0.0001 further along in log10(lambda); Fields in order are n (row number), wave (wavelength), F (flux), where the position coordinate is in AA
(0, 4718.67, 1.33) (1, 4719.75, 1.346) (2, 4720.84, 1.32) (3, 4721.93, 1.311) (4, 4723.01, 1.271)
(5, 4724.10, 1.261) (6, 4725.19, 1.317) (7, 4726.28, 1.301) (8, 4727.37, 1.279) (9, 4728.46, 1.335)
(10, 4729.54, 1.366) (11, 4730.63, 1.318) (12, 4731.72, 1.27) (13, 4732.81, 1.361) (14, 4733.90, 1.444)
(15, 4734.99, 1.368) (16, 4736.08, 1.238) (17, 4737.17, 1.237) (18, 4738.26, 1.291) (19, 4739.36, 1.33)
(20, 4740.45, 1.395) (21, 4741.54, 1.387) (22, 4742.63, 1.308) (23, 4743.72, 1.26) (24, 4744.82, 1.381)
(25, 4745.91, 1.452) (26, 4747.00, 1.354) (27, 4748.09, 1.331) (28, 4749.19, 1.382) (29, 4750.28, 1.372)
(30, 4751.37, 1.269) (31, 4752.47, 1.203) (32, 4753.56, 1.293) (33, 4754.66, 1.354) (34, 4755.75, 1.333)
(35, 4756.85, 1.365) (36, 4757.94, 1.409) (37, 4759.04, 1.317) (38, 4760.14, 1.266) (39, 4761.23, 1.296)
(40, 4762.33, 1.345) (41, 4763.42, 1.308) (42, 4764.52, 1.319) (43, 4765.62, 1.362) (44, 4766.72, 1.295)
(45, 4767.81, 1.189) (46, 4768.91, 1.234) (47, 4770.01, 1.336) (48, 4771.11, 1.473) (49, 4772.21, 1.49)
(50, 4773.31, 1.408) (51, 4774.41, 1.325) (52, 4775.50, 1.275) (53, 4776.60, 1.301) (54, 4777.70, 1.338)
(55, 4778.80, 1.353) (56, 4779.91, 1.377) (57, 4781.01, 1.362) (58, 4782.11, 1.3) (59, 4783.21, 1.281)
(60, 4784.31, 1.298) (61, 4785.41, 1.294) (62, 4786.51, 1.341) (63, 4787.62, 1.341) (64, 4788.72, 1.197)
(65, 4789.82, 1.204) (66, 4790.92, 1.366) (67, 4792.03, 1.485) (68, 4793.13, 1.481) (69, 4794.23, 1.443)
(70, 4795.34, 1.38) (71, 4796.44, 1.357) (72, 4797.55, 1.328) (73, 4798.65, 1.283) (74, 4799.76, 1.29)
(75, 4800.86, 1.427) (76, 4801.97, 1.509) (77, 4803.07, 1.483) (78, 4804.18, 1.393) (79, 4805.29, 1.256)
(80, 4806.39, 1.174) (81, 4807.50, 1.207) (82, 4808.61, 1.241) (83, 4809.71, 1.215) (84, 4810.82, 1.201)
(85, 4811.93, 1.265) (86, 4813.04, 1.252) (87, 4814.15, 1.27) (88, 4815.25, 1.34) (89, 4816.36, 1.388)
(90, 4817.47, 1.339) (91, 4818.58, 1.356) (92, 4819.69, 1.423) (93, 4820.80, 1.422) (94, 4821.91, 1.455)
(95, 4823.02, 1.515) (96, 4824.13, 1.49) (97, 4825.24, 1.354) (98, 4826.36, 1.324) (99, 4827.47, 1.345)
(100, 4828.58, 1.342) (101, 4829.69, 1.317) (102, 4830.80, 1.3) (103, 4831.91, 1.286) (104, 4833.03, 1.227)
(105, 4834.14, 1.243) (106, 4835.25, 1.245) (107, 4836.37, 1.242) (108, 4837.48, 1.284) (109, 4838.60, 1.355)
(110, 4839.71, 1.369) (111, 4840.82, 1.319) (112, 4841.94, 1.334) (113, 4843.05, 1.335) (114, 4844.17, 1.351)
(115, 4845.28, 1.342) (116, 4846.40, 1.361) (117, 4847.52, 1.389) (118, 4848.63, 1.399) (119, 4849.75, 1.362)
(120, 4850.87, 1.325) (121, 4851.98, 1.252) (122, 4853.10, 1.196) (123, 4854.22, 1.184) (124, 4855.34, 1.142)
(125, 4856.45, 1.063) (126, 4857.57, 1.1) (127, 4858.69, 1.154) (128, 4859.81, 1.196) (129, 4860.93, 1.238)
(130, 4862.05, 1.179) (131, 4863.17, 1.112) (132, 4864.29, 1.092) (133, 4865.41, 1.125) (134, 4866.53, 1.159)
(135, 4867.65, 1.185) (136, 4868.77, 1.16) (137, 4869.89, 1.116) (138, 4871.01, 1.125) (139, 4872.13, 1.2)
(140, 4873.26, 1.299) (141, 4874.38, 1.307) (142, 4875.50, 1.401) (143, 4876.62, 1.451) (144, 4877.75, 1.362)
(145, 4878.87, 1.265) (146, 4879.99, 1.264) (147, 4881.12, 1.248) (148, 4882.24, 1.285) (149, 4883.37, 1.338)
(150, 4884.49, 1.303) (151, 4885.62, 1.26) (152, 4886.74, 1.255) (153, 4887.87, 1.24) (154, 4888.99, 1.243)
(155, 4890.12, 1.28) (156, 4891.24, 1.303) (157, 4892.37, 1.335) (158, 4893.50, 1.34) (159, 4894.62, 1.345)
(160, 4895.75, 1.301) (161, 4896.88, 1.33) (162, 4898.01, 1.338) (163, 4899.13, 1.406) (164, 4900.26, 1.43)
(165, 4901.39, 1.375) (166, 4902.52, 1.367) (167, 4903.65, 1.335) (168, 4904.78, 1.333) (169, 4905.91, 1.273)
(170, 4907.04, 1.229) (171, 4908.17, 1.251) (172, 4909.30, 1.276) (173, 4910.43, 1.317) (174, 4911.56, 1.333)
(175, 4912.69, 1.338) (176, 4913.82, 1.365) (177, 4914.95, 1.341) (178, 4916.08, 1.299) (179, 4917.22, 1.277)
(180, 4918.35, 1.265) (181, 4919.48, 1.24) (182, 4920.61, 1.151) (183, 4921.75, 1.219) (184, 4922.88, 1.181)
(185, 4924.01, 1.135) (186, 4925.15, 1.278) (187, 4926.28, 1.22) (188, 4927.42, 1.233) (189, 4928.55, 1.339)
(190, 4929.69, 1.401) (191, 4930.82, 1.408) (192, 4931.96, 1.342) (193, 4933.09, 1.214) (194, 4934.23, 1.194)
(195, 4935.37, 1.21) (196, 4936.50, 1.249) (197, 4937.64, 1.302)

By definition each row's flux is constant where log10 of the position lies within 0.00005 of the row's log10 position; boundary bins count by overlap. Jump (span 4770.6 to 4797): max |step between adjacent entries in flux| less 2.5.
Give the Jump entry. -2.34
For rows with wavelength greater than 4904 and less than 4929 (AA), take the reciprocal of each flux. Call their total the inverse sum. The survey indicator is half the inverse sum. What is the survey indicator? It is 8.70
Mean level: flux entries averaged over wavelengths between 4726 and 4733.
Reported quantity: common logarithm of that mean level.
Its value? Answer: 0.120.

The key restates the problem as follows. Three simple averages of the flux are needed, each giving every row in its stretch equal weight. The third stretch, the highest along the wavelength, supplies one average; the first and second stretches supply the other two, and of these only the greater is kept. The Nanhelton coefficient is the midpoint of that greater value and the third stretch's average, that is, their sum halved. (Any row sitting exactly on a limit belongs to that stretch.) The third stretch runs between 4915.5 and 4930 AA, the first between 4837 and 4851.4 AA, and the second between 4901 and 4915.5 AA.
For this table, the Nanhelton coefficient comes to 1.30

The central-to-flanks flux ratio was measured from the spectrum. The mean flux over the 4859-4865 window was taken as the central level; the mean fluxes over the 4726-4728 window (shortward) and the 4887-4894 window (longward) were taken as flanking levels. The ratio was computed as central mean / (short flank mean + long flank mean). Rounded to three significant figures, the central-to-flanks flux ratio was 0.451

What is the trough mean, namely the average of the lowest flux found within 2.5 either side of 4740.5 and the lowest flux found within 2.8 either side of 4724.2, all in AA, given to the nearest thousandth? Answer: 1.276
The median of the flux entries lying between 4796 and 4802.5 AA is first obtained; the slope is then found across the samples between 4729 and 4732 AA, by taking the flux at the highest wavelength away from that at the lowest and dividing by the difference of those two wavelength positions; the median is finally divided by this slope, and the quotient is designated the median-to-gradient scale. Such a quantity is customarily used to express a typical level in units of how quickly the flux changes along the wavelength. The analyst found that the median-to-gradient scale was -30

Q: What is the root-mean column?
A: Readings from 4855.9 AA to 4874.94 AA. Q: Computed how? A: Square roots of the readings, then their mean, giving 1.08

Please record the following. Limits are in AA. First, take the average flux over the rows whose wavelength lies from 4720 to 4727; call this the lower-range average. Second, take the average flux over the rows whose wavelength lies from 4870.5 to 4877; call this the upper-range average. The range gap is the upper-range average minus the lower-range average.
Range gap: 0.00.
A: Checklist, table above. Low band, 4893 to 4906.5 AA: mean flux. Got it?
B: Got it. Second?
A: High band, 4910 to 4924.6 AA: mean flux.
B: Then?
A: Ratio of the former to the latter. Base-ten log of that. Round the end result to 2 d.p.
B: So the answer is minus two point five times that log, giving -0.07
